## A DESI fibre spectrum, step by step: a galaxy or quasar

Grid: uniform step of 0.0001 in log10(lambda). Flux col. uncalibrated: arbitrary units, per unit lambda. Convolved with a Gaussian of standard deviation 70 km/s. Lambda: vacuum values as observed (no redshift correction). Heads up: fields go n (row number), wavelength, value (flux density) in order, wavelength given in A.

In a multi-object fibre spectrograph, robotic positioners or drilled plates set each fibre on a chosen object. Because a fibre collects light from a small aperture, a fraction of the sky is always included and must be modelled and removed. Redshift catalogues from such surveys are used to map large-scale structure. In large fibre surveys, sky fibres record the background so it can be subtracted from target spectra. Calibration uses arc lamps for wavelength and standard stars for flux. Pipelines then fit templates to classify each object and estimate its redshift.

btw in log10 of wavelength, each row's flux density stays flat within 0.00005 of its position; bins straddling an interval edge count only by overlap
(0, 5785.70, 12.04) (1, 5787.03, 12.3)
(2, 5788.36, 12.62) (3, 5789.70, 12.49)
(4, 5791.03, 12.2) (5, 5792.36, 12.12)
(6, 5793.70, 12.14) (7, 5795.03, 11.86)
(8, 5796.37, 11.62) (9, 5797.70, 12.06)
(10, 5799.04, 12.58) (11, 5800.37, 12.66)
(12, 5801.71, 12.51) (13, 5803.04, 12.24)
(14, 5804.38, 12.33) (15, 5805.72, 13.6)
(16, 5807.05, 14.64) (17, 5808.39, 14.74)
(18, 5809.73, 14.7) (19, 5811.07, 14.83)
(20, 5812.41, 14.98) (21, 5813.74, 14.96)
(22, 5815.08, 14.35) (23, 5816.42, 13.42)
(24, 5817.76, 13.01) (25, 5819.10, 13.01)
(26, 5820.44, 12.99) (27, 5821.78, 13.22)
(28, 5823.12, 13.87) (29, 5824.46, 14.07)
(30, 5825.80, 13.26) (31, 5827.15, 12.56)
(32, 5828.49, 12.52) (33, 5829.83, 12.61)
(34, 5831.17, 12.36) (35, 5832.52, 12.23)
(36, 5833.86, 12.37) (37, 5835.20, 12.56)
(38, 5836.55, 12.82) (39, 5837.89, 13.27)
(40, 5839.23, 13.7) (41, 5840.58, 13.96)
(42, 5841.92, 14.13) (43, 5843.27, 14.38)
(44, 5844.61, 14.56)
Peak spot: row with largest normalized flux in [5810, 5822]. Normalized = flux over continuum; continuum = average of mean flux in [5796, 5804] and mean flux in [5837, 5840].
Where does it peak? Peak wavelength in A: 5812.41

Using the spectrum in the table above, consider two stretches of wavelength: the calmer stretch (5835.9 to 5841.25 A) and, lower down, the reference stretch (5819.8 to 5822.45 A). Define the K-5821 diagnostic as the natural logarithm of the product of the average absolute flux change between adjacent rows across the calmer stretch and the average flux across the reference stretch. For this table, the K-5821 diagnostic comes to 1.61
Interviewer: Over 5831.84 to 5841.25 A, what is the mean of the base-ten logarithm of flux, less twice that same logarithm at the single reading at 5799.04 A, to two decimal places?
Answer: -1.09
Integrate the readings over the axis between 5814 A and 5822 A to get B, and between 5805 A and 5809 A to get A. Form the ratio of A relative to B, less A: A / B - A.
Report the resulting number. -57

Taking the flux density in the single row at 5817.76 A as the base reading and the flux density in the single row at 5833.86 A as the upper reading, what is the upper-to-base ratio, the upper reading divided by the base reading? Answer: 0.95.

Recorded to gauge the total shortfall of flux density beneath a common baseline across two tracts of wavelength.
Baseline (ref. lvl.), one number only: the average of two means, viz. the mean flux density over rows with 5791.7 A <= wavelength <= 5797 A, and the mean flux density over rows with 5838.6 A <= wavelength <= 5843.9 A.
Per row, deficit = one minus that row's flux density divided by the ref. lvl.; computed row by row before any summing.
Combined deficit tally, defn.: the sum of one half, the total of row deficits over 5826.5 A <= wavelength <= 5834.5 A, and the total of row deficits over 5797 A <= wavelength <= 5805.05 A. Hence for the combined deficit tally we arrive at 1.0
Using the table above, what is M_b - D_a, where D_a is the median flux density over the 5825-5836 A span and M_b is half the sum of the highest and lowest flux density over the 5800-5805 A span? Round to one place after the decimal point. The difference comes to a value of -0.1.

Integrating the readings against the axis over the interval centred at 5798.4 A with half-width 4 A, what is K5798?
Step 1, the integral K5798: 98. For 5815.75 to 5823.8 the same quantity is 107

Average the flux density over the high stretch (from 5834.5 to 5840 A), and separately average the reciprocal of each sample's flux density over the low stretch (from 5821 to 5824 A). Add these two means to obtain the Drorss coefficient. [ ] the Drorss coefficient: 13.2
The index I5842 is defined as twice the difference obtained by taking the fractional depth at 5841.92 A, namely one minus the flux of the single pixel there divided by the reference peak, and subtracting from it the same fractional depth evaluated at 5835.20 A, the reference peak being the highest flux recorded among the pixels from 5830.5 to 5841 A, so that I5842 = -0.22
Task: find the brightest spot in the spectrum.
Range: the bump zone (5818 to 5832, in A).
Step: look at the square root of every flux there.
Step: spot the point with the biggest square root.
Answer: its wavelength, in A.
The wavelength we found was 5824.46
